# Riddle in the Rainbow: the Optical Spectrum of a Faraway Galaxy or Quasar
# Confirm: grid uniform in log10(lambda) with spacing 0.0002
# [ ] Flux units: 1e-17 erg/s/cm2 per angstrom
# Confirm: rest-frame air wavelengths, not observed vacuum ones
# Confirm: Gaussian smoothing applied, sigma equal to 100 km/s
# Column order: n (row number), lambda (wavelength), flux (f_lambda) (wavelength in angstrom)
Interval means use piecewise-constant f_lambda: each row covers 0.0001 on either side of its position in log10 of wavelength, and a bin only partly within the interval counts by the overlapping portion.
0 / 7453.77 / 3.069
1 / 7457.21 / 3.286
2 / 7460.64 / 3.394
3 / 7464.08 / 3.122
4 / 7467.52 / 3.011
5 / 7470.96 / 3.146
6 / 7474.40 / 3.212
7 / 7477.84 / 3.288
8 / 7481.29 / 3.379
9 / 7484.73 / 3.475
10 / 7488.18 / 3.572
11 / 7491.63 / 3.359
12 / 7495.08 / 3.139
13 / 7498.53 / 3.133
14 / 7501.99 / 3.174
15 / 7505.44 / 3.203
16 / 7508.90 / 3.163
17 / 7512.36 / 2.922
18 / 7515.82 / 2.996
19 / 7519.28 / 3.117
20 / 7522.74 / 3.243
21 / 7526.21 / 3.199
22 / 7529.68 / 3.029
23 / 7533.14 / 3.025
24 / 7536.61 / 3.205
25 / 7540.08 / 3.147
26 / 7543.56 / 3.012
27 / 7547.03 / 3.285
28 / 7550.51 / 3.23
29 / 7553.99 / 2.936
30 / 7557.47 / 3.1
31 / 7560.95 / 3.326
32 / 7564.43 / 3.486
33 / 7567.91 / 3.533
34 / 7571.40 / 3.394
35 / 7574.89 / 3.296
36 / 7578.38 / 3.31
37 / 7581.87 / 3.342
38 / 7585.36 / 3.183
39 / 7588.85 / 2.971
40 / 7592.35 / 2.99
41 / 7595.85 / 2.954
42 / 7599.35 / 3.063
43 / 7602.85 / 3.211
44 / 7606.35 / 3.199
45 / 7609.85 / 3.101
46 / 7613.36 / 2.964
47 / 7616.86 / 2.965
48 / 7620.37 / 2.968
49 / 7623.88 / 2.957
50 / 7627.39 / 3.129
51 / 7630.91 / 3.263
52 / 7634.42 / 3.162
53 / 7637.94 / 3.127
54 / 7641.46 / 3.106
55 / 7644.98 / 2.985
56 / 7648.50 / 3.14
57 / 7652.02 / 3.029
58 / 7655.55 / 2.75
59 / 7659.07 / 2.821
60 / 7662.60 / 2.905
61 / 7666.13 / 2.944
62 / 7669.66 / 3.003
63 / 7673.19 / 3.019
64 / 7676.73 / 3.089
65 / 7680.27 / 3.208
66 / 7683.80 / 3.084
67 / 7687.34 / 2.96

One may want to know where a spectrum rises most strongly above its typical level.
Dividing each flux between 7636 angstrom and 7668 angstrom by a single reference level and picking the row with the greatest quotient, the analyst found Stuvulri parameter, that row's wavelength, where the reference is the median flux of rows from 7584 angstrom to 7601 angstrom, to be 7648.50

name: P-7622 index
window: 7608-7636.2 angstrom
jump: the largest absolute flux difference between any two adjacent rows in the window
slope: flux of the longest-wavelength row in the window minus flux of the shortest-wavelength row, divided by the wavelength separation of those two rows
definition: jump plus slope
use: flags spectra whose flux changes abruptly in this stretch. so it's 0.174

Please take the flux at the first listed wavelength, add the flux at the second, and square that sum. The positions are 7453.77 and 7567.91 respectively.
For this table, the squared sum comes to 44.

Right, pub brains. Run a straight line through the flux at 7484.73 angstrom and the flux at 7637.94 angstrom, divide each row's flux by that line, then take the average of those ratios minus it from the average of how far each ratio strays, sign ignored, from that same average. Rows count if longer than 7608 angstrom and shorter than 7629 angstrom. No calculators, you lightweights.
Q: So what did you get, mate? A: -0.93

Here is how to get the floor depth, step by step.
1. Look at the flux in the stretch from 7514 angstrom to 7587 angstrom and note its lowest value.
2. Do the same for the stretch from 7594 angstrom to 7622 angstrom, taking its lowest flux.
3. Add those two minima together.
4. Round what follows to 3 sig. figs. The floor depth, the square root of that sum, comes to 2.43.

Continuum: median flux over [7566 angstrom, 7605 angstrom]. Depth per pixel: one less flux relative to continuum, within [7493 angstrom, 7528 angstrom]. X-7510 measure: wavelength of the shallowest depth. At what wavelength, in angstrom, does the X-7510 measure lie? 7522.74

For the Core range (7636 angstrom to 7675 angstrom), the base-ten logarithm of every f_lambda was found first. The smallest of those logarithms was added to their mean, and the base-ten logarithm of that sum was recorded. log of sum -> -0.0391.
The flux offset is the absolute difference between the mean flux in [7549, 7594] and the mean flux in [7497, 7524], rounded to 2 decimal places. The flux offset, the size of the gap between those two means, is 0.12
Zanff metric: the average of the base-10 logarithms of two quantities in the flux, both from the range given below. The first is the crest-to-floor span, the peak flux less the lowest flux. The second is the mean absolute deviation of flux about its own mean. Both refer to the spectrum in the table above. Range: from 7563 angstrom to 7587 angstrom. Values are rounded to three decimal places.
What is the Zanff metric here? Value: -0.746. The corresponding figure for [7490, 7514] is -0.733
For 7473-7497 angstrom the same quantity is -0.653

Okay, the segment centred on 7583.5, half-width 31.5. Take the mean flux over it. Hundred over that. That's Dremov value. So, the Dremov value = 31.4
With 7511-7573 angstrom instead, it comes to 31.5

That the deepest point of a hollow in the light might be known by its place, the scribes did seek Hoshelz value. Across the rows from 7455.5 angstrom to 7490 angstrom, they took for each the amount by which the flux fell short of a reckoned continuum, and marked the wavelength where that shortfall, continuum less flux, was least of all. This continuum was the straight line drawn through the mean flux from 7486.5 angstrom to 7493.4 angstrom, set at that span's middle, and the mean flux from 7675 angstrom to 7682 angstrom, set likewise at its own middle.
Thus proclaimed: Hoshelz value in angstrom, 7488.18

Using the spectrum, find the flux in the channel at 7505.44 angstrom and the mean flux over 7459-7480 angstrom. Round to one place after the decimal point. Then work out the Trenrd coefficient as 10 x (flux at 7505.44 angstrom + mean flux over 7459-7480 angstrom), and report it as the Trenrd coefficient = 64.0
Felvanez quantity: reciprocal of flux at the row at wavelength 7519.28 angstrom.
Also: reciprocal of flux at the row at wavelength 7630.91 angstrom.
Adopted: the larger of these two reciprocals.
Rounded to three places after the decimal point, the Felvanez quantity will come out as 0.321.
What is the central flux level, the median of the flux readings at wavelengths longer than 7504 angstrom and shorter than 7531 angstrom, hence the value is 3.14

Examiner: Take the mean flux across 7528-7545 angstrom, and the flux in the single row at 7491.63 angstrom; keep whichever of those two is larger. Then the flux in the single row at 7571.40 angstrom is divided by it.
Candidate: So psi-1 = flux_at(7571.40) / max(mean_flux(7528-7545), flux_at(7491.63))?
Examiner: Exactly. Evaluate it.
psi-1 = 1.01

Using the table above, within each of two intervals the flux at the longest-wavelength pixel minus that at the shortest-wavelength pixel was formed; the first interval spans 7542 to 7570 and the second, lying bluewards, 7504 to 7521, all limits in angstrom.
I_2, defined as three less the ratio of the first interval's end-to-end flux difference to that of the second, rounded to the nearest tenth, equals 9.1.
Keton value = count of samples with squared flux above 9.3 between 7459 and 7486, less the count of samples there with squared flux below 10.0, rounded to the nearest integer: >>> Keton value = 4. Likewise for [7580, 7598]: -1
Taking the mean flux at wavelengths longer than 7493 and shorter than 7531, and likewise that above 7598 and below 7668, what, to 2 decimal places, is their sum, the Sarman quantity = 6.16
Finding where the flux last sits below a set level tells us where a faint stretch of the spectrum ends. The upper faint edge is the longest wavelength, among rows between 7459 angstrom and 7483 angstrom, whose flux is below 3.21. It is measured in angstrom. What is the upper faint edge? 7470.96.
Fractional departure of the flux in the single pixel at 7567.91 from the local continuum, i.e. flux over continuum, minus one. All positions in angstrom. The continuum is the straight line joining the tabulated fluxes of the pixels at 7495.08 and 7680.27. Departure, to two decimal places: 0.12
